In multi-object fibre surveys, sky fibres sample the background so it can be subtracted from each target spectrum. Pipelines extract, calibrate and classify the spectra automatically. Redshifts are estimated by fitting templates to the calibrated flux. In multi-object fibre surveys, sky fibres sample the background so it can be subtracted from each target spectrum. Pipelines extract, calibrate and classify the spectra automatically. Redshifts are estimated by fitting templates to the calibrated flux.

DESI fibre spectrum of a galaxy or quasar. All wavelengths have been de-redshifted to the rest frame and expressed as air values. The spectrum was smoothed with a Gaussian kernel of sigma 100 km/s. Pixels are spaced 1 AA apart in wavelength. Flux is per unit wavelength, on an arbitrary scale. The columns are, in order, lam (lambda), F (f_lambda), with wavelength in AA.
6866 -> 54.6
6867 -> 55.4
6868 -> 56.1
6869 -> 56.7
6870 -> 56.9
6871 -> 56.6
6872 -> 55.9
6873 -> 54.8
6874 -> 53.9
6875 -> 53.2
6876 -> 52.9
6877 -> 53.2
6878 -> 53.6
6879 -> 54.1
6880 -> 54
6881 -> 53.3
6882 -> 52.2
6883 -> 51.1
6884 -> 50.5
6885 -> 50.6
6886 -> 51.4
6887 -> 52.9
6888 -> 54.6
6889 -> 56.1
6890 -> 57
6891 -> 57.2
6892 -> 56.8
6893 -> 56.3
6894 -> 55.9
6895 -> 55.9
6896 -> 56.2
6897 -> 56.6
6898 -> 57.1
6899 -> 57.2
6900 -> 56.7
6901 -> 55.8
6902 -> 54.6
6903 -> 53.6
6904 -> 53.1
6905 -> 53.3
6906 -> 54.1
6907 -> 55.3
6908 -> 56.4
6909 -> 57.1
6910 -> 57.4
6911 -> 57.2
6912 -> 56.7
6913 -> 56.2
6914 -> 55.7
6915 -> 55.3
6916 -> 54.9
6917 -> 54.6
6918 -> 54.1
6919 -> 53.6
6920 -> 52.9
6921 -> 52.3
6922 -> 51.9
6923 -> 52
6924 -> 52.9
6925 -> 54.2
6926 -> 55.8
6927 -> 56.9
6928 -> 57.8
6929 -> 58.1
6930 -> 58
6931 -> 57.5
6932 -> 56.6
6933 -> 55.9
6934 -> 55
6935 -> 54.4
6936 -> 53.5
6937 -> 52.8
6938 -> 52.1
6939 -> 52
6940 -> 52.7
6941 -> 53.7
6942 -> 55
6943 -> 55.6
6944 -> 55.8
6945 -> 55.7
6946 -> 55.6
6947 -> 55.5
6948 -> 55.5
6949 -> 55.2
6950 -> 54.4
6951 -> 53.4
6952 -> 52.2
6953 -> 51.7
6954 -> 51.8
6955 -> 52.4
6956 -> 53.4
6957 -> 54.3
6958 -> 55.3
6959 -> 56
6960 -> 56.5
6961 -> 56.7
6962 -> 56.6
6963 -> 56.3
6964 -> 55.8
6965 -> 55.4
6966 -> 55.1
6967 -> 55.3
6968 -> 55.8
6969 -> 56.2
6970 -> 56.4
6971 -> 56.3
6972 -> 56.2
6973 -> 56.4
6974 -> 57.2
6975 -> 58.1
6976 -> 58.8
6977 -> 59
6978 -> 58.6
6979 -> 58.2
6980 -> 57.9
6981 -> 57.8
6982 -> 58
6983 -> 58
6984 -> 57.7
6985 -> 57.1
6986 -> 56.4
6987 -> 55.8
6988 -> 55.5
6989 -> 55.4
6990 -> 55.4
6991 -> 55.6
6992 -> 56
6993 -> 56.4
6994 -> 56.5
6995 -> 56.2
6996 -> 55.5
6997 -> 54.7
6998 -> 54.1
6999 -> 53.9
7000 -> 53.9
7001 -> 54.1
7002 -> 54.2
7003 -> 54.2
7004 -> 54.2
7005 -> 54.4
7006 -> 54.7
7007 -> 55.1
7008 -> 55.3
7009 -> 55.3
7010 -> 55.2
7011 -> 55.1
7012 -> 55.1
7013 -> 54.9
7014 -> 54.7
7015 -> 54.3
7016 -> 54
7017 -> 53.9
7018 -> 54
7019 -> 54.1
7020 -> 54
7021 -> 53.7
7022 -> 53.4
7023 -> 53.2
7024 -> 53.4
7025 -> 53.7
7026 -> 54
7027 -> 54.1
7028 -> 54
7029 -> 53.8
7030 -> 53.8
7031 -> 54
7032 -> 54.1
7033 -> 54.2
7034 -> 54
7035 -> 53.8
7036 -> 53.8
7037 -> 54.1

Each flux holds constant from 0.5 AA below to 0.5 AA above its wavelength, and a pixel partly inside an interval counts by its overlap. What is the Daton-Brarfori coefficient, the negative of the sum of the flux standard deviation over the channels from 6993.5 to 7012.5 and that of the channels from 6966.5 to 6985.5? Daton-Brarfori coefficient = -1.8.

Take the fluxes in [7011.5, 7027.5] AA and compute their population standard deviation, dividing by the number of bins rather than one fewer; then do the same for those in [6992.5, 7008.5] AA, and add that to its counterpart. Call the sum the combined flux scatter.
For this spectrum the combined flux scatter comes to 1.4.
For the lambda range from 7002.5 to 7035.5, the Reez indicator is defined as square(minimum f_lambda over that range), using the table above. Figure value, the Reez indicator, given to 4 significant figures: 2830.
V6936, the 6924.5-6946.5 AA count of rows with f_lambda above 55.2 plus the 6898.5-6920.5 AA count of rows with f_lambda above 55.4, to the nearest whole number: 22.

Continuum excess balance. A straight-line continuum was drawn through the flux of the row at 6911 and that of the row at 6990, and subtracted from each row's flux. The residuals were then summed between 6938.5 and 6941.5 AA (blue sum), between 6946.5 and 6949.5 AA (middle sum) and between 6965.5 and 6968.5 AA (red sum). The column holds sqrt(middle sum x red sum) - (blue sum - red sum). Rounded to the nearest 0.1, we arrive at 11.8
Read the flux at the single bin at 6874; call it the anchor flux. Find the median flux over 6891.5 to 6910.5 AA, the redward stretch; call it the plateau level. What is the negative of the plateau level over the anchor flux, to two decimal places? -1.04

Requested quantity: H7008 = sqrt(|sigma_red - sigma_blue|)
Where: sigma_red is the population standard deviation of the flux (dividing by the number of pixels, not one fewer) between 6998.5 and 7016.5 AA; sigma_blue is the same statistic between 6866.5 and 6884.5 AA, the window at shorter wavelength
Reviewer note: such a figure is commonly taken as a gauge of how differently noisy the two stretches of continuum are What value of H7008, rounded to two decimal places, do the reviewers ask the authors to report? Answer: 1.15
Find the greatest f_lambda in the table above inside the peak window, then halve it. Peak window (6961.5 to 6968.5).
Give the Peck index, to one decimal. 28.3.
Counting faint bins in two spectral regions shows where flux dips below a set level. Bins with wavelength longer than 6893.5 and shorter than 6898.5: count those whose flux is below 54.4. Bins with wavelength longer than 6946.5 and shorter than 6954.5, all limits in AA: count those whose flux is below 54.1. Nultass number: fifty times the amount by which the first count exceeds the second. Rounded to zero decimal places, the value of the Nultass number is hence -200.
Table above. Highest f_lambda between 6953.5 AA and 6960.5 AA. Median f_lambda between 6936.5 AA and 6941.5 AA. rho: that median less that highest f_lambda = -3.8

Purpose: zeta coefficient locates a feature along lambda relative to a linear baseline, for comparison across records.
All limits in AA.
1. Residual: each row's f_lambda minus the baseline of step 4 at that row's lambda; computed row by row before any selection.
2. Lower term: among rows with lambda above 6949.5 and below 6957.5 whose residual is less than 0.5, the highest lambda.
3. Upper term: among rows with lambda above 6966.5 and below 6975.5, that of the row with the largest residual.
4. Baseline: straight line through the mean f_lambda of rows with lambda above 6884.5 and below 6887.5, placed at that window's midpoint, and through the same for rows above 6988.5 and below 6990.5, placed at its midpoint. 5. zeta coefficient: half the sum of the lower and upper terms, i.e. 6966.0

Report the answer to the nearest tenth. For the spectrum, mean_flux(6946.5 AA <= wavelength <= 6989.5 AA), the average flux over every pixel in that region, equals 55.9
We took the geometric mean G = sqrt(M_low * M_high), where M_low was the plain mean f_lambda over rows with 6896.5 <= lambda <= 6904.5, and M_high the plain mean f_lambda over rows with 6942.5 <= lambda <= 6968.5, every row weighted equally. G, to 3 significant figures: 55.2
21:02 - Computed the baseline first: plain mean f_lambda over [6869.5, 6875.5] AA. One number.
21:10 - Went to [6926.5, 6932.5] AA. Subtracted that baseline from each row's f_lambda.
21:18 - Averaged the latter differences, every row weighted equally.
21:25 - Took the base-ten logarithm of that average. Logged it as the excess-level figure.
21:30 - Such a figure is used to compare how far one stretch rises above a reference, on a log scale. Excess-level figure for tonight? 0.36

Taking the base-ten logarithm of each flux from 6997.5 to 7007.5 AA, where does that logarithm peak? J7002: 7007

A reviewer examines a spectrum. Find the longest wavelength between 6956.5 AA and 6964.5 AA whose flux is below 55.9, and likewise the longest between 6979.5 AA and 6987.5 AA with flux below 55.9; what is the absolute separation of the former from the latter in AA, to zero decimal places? 23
